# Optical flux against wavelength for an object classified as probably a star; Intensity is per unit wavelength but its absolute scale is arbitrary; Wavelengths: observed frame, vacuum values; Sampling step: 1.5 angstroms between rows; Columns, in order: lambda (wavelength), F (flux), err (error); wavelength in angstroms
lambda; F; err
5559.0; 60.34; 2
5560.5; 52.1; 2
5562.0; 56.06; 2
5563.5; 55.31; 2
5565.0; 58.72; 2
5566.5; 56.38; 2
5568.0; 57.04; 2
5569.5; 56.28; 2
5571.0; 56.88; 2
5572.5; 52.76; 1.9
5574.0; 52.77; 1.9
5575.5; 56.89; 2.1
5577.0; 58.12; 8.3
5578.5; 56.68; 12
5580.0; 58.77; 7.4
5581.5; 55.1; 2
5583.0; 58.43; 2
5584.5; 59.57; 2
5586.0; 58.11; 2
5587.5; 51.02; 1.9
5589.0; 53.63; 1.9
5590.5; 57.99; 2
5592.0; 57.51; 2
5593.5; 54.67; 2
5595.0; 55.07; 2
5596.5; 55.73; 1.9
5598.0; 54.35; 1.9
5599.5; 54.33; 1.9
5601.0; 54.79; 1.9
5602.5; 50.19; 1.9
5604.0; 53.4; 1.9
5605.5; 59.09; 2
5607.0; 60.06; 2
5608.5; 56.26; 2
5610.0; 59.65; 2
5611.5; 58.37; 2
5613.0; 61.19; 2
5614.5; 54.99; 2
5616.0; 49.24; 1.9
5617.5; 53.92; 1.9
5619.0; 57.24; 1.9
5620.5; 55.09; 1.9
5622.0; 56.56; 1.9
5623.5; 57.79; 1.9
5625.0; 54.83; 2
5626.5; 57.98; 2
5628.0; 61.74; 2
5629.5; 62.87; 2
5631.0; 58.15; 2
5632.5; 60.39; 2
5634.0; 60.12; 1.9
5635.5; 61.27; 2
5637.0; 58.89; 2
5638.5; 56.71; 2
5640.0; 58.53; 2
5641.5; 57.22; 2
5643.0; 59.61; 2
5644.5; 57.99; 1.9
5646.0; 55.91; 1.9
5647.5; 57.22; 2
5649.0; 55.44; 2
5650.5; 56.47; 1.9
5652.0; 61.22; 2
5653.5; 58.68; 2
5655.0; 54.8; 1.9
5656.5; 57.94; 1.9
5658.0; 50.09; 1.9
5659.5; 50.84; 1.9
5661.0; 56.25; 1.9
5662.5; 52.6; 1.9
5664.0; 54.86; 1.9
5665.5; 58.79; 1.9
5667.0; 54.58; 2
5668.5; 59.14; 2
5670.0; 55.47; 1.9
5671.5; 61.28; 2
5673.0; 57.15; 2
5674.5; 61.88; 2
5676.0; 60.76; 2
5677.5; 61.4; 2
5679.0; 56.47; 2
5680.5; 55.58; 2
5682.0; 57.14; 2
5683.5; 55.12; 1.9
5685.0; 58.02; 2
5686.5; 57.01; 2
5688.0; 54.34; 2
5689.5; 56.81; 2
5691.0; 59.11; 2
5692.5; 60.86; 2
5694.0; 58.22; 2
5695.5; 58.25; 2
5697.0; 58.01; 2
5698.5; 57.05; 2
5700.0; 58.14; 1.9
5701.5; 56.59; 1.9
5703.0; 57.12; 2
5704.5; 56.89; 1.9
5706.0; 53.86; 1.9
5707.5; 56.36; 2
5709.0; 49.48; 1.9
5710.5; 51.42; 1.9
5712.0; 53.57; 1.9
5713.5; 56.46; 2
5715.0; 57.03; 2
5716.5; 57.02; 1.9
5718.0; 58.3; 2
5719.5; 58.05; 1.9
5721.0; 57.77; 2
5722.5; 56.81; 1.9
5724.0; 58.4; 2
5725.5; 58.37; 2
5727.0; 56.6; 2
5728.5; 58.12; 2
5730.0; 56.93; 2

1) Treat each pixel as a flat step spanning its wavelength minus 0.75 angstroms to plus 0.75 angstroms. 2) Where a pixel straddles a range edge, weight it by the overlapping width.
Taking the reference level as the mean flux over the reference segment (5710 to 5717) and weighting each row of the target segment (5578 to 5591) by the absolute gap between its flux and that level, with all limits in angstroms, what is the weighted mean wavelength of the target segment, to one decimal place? 5584.9 angstroms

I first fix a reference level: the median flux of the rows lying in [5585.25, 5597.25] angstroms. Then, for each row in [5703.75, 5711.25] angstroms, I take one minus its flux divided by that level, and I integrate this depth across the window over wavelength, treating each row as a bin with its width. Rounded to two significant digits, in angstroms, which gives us 0.24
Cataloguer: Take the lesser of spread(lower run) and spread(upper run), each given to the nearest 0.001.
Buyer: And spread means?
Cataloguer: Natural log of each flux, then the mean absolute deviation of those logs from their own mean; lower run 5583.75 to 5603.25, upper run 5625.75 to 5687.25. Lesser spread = 0.037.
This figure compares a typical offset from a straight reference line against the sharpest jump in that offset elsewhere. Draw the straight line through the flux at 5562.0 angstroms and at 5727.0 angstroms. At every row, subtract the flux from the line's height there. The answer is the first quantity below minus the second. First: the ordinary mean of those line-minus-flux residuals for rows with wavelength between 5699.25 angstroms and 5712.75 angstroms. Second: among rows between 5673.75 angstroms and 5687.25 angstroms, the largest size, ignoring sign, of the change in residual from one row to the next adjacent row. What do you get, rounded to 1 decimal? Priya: -3.2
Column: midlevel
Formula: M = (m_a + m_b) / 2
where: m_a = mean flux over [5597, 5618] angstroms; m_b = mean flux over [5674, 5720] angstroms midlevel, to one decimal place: 56.3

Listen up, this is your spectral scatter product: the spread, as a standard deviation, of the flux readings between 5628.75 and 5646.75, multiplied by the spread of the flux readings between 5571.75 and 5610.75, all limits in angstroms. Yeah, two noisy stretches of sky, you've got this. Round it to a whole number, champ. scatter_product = 5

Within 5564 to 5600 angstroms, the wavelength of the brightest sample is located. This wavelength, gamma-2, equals 5584.5 angstroms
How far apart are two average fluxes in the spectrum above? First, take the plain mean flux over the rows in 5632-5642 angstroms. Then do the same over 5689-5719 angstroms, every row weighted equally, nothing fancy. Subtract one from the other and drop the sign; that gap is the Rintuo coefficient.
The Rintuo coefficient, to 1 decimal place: 2.5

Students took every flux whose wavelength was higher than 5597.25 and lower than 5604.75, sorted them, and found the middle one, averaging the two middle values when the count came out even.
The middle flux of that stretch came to 54.3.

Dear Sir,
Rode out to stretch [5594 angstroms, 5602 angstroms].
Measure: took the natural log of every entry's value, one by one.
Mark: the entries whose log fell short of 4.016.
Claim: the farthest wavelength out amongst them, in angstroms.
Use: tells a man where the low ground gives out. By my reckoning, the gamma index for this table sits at 5601.0 angstroms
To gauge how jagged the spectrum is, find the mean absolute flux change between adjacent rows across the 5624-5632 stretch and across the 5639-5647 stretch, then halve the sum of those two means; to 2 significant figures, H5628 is 2.5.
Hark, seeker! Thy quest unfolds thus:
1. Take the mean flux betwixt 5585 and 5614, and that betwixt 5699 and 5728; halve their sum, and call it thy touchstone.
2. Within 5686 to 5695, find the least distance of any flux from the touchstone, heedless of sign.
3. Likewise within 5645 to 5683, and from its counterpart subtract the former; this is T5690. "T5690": -0.56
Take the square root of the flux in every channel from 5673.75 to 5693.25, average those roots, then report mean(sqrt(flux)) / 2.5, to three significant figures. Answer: 3.05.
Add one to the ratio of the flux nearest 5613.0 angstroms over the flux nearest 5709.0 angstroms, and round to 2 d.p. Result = 2.24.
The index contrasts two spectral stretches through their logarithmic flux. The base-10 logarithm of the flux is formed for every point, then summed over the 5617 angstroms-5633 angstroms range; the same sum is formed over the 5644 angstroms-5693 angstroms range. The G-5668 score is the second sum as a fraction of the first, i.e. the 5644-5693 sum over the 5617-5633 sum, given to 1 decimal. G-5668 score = 3.0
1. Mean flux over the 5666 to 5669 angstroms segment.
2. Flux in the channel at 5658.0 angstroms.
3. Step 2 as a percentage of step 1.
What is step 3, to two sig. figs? 88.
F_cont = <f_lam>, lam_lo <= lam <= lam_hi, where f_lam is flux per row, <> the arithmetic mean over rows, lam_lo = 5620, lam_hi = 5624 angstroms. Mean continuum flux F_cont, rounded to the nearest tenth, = 56.5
